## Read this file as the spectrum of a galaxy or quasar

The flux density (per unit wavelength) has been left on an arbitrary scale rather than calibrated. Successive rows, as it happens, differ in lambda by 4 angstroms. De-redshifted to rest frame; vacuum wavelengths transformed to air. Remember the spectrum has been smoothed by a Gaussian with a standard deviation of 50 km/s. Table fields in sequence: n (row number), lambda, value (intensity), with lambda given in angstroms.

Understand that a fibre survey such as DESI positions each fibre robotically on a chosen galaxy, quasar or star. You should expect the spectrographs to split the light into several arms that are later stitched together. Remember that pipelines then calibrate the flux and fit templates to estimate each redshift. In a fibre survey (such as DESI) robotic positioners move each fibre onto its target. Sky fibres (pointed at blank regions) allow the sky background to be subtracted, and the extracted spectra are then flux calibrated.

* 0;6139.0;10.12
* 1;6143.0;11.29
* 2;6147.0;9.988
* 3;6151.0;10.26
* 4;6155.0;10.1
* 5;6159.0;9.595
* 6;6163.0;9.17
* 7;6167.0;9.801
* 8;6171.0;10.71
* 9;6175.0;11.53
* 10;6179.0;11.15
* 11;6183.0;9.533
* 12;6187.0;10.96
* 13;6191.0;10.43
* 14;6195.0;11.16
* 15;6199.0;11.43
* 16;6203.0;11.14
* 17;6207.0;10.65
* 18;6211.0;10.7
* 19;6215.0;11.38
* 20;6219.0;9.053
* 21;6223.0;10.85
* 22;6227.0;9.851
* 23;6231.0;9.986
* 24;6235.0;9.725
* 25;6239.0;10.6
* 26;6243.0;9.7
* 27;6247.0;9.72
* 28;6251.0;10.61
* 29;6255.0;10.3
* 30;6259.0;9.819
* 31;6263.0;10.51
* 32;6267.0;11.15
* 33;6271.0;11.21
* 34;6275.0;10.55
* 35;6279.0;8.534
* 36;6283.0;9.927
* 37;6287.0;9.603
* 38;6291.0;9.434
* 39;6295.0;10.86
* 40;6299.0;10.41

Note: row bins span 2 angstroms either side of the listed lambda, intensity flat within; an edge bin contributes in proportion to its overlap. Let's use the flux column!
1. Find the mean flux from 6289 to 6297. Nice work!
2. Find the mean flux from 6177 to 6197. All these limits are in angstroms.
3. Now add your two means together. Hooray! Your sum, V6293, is 20.8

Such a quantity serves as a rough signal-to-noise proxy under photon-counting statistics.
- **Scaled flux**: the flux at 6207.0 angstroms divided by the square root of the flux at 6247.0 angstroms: 3.4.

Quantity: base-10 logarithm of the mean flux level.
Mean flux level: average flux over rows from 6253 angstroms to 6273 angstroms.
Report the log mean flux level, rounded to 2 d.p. 1.03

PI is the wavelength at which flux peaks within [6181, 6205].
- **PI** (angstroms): 6199.0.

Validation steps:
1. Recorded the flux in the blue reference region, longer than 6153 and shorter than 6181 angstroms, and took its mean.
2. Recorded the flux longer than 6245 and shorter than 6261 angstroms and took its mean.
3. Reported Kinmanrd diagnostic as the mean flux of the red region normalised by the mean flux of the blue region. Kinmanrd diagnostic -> 0.98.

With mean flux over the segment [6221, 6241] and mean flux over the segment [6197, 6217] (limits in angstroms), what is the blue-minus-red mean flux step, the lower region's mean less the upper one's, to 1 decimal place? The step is 0.9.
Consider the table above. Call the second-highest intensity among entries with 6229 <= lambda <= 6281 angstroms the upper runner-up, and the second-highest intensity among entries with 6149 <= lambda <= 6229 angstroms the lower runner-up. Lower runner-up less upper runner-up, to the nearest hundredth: 0.28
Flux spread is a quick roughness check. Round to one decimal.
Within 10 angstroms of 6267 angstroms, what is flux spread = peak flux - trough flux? 1.4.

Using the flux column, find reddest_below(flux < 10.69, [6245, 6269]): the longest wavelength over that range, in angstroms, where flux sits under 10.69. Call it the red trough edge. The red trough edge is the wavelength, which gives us 6263.0 angstroms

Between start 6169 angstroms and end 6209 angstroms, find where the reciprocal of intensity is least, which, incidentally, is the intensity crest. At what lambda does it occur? 6175.0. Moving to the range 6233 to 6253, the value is 6251.0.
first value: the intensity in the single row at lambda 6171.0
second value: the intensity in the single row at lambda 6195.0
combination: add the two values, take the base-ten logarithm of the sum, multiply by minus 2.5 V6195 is -3.350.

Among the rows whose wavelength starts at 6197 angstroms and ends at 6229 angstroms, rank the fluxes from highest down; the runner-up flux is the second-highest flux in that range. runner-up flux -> 11.38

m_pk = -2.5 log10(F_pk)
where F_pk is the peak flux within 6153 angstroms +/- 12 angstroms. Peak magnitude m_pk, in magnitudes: -2.63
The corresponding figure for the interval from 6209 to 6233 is -2.64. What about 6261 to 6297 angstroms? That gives -2.62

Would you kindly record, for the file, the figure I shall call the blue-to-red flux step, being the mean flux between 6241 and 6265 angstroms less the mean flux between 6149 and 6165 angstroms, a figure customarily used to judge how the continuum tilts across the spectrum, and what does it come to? 0.33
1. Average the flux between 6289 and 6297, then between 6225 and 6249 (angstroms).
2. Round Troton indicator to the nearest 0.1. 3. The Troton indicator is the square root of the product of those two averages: 10.0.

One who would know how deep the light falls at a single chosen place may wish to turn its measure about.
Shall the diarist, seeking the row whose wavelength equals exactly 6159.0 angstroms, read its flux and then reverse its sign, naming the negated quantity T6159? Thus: -9.6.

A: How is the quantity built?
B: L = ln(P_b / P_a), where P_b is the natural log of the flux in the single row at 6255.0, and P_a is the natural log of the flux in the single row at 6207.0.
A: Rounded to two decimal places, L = -0.01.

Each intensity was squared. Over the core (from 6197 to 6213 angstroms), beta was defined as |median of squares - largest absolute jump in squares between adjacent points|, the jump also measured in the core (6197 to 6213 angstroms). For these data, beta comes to 109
